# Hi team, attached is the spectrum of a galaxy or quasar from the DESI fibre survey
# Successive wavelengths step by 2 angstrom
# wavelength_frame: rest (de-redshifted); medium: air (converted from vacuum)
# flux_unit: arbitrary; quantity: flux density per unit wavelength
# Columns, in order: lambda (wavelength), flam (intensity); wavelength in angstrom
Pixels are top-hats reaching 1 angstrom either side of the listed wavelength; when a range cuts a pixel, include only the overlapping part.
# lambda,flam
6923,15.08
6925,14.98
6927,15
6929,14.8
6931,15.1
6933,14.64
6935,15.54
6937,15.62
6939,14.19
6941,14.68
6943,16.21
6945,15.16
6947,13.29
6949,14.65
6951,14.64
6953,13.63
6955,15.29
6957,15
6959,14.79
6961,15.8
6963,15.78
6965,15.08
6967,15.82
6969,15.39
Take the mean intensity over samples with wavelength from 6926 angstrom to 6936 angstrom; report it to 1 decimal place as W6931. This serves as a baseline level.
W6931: 15.0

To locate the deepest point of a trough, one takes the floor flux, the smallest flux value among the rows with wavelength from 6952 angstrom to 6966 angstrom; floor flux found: 13.63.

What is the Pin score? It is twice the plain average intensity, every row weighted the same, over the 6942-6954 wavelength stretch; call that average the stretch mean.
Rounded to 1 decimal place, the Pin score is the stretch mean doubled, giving 29.2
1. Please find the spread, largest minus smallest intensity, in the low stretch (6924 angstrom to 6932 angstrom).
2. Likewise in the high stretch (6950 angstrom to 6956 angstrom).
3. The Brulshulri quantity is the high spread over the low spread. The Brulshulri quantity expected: 5.5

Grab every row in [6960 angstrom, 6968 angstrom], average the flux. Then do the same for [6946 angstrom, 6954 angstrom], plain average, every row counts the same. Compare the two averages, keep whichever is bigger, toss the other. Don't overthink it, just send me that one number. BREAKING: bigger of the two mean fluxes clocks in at 15.6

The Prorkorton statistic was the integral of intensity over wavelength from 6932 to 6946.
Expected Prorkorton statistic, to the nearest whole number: 212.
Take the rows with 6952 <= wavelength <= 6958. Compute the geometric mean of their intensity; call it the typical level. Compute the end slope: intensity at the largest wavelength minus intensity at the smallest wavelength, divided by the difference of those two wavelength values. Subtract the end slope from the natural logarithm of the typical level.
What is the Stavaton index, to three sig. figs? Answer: 2.34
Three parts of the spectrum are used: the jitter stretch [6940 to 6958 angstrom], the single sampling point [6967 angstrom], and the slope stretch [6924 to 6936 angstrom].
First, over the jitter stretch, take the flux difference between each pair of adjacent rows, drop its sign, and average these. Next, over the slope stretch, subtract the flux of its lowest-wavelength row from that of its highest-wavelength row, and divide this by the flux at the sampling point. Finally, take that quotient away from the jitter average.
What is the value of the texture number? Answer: 1.06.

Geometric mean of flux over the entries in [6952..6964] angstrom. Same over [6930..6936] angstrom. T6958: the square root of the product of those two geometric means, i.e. 15.1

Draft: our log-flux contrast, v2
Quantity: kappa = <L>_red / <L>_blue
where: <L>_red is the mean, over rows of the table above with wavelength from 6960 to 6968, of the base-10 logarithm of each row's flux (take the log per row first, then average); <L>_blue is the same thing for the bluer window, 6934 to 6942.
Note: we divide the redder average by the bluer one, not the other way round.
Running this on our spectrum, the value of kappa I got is 1.01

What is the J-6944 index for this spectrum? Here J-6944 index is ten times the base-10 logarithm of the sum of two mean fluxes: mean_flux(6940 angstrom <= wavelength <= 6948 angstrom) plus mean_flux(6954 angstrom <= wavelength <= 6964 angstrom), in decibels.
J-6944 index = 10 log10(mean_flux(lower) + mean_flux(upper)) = 14.8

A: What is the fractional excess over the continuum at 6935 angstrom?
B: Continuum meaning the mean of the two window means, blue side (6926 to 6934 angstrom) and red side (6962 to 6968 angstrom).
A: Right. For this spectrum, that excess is 0.021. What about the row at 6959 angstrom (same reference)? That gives -0.028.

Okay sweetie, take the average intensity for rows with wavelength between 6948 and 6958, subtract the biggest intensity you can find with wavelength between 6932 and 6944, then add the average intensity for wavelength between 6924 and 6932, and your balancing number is 13.4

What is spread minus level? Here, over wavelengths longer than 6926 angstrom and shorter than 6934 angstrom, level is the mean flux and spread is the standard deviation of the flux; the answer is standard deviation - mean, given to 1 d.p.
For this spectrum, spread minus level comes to -14.7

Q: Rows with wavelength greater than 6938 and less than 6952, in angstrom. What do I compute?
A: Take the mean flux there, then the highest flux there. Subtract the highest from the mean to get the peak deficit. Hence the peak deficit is -1.5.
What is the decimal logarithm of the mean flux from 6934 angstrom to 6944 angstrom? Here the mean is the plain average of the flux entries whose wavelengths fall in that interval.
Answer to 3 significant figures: 1.18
